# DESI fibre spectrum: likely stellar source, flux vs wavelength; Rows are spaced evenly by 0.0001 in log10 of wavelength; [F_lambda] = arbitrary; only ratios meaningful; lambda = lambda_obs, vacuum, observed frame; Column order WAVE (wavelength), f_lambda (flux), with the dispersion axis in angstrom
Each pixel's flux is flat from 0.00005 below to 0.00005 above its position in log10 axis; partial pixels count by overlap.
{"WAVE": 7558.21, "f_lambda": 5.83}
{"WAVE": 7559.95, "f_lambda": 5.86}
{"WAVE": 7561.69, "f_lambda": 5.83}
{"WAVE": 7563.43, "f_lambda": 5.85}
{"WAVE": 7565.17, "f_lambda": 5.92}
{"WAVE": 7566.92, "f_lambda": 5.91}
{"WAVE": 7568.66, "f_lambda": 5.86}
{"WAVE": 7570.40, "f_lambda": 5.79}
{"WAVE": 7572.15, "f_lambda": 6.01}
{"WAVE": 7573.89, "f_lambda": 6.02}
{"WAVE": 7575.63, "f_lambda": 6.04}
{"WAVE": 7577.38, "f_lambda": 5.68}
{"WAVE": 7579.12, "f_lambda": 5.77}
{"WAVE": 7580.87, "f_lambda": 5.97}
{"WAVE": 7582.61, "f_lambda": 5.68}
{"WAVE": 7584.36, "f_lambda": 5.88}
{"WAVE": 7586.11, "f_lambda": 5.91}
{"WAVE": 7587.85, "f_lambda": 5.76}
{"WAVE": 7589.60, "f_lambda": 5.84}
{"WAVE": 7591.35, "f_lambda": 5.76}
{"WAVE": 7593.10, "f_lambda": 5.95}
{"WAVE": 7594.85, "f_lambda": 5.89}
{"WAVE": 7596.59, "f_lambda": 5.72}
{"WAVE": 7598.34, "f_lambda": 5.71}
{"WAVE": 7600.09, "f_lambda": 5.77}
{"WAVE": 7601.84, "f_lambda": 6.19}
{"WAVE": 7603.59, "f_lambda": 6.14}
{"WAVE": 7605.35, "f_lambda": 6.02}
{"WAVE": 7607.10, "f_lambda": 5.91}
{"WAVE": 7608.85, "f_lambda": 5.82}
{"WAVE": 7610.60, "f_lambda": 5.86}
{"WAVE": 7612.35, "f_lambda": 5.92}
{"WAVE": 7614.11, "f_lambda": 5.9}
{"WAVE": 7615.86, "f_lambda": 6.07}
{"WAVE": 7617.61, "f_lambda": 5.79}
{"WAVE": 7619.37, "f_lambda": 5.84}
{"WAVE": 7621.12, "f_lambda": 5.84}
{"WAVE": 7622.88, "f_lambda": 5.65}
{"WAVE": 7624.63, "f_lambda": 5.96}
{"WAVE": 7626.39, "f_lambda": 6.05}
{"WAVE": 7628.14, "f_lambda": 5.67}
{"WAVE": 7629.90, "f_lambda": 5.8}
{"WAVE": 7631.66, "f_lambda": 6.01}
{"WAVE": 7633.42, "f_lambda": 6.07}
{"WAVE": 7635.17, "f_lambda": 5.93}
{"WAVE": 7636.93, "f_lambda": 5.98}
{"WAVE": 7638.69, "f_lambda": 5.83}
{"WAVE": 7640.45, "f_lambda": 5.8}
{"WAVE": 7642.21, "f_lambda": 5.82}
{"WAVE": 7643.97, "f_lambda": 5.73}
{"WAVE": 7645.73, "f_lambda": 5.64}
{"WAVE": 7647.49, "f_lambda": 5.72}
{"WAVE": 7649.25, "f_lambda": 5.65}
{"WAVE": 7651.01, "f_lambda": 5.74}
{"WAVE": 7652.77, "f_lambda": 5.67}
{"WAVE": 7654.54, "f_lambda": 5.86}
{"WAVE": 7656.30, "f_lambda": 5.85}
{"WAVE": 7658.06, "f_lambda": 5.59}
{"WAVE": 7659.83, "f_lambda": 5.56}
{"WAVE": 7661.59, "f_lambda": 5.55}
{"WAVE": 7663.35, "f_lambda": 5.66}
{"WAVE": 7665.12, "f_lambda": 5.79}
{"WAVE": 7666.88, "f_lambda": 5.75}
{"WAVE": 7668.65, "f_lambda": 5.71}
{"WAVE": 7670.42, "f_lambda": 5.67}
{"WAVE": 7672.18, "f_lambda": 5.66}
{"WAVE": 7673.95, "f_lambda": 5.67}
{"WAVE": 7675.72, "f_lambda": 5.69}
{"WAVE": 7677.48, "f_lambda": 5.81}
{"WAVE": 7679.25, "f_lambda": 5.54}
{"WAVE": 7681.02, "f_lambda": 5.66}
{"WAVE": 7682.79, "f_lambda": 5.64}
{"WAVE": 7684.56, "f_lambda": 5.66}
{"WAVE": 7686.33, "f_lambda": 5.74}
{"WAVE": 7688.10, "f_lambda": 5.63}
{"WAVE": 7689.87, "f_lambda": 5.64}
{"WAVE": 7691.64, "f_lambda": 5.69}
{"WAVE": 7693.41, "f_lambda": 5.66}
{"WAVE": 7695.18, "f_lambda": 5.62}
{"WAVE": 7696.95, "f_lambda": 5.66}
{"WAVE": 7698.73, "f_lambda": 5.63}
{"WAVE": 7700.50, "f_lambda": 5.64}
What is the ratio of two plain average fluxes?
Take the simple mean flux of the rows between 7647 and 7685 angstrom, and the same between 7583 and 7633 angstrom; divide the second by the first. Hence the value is 1.034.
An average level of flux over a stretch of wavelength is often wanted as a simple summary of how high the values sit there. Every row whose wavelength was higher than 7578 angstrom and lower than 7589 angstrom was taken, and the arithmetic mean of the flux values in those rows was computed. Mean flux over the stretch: 5.83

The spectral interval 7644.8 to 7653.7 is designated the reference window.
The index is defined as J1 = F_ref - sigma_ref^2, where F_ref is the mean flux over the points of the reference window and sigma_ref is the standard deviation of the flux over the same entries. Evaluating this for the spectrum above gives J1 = 5.682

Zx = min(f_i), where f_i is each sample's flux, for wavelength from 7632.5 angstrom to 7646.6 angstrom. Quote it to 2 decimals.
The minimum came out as 5.64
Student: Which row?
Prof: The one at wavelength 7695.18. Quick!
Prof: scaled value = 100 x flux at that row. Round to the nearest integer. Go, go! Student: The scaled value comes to 562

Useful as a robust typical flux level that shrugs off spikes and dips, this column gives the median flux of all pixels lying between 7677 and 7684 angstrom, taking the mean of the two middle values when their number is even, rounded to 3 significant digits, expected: 5.65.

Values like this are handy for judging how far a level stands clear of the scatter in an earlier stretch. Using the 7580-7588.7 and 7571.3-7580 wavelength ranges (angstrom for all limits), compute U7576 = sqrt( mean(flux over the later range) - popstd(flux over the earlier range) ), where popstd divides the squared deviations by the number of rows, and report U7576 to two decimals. 2.39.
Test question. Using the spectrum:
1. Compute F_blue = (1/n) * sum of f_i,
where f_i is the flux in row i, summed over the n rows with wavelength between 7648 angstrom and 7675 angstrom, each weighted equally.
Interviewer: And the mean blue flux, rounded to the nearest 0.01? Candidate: 5.69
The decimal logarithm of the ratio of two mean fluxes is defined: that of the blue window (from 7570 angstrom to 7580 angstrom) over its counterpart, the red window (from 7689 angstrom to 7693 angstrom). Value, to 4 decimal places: 0.0165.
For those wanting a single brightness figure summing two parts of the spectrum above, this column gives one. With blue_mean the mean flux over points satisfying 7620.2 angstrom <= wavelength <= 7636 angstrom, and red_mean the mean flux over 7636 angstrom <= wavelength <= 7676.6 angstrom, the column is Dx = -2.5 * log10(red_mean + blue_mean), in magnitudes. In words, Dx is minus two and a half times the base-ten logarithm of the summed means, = -2.66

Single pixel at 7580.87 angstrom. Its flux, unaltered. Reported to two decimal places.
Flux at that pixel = 5.97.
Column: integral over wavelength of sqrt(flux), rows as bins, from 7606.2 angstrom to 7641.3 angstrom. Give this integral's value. 85.2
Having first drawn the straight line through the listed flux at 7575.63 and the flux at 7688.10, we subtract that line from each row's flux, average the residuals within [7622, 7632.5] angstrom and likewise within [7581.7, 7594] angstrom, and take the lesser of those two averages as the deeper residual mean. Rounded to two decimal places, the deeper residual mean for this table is -0.17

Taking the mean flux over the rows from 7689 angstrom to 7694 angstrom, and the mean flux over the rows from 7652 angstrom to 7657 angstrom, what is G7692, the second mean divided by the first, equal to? 1.02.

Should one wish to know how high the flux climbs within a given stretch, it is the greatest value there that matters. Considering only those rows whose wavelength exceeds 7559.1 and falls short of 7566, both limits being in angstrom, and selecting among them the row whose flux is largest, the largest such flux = 5.92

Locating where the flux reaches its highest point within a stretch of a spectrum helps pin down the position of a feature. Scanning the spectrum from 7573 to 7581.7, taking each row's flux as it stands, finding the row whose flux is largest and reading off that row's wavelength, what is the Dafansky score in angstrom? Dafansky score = 7575.63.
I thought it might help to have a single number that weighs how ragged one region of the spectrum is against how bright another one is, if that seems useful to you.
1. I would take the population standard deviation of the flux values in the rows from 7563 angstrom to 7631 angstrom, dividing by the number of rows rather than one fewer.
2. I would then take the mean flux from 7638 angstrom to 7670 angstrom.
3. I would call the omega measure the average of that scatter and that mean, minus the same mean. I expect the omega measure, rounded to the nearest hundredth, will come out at -2.79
